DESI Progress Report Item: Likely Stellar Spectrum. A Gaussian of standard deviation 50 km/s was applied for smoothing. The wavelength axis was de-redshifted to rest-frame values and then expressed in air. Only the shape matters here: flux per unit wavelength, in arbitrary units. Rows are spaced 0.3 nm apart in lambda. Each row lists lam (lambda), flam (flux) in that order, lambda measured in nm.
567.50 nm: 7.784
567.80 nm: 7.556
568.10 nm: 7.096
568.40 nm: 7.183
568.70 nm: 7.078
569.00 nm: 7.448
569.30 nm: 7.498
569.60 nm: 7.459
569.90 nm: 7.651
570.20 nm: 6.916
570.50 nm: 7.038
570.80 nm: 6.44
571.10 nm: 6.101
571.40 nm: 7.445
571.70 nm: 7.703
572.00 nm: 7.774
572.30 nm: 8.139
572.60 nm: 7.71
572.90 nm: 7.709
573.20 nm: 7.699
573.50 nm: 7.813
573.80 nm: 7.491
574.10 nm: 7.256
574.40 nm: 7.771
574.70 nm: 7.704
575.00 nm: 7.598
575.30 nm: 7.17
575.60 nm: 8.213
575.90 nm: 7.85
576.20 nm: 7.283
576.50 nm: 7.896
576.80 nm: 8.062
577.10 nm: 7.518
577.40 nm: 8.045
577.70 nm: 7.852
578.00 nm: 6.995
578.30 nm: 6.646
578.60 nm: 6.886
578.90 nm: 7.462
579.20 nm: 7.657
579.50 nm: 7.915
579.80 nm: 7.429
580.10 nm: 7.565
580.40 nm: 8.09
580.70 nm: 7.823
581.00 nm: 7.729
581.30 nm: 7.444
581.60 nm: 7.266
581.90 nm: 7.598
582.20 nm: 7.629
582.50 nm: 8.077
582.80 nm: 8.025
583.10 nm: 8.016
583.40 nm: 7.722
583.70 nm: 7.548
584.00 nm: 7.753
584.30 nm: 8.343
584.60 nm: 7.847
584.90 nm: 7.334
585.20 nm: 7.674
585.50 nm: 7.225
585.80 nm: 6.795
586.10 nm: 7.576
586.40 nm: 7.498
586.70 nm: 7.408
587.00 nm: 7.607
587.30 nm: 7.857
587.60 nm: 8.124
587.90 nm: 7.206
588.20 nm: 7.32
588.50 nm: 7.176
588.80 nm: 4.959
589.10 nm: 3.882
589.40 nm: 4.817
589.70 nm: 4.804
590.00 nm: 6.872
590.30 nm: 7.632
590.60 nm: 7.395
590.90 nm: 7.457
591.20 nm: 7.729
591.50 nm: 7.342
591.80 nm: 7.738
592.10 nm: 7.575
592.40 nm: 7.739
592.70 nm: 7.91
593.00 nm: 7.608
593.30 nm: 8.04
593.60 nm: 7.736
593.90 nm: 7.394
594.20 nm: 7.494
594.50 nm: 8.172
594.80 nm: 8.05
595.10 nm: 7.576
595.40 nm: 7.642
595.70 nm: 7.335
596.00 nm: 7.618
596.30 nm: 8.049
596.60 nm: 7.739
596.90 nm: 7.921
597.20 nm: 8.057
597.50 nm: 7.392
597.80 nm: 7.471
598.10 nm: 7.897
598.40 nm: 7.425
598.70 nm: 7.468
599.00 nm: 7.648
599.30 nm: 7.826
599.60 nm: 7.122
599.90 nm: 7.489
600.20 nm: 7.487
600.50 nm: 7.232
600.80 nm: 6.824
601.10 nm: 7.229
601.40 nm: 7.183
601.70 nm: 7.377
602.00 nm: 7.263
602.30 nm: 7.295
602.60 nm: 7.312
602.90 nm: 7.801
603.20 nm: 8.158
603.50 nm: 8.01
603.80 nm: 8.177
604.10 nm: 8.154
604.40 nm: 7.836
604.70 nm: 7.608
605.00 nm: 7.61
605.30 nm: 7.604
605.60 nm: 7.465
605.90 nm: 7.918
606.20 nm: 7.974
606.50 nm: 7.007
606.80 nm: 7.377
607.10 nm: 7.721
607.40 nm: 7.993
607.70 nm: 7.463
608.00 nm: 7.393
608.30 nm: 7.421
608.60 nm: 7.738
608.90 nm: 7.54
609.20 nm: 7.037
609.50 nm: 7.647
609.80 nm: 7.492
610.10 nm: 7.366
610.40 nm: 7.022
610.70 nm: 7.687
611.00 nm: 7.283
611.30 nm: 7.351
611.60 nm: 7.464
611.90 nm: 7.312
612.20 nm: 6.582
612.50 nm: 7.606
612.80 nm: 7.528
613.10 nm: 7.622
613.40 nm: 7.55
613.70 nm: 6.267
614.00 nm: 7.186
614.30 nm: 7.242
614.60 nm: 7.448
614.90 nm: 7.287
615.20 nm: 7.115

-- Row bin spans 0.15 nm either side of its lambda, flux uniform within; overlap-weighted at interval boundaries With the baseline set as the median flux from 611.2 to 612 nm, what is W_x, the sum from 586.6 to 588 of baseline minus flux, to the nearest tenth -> -1.4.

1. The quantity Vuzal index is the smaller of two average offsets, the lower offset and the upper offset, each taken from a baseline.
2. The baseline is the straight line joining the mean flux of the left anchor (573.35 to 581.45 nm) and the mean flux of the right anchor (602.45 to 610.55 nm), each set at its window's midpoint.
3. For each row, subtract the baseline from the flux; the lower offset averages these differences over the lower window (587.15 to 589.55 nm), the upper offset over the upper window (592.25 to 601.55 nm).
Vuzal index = -1.2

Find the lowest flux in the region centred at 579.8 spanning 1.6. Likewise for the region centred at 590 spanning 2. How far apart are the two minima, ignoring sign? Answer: 3.5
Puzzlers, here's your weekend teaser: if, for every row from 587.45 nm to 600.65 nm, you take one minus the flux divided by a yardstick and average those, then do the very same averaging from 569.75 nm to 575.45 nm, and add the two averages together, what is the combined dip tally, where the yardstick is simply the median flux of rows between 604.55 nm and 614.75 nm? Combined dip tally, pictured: 0.02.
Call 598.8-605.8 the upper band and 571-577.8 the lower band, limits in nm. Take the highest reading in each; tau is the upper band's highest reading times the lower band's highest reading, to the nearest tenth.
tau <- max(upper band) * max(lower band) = 67.2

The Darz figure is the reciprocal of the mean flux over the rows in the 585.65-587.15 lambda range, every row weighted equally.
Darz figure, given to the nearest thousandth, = 0.136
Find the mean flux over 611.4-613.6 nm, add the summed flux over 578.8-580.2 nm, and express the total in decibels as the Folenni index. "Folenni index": 16.6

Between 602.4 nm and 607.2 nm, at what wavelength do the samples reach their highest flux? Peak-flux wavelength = 603.80 nm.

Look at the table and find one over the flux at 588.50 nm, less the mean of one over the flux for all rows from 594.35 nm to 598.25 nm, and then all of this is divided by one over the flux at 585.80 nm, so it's 0.07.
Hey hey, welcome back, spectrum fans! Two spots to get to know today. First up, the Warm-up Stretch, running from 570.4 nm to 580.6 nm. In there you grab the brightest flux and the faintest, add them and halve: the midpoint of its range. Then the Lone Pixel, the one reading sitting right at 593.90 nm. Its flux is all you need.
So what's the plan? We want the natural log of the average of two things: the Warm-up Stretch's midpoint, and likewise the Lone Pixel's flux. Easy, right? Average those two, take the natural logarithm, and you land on 1.98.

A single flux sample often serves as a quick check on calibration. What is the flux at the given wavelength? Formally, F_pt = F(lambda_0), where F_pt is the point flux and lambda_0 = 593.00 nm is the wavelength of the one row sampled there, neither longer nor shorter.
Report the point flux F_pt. 7.608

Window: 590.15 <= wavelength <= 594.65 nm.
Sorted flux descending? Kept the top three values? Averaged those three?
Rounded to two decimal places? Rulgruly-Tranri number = 8.04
